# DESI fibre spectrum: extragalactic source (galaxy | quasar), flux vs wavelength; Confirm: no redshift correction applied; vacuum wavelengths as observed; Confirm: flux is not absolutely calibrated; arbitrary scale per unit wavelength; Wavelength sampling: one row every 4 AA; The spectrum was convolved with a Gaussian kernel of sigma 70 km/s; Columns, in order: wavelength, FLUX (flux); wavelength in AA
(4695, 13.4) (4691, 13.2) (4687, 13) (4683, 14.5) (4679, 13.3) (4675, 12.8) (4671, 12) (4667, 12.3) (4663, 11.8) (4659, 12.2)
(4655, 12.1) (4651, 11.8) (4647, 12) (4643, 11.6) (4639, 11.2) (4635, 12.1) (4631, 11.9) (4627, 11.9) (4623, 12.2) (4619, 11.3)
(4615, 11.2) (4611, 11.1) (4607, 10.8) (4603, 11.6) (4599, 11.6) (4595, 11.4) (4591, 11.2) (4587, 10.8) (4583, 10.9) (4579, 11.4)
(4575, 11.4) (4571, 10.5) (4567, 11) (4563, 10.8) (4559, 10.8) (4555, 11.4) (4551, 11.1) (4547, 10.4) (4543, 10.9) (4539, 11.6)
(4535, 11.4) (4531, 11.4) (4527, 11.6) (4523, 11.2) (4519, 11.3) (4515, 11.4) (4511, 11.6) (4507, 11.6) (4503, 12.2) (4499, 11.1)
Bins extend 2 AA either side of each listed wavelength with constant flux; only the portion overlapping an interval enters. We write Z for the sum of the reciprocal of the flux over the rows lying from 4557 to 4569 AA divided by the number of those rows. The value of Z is 0.0920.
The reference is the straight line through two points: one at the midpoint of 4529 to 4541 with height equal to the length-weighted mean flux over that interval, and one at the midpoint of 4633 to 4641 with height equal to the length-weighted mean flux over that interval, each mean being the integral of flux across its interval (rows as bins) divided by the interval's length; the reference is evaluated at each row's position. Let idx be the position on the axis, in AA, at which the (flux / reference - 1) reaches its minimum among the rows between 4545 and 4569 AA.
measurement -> 4547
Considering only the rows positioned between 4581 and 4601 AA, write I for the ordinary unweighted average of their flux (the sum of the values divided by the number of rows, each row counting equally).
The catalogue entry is 11.2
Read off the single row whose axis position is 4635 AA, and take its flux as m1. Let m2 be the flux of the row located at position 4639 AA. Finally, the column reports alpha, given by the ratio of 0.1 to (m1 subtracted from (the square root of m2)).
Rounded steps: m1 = 12.1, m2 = 11.2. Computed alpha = -0.0114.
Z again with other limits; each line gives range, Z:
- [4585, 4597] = 0.0899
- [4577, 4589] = 0.0907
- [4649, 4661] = 0.0831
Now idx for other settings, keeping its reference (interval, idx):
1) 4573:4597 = 4587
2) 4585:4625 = 4607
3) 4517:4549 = 4547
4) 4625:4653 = 4639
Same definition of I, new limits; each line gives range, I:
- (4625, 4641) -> 11.8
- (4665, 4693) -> 13.0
